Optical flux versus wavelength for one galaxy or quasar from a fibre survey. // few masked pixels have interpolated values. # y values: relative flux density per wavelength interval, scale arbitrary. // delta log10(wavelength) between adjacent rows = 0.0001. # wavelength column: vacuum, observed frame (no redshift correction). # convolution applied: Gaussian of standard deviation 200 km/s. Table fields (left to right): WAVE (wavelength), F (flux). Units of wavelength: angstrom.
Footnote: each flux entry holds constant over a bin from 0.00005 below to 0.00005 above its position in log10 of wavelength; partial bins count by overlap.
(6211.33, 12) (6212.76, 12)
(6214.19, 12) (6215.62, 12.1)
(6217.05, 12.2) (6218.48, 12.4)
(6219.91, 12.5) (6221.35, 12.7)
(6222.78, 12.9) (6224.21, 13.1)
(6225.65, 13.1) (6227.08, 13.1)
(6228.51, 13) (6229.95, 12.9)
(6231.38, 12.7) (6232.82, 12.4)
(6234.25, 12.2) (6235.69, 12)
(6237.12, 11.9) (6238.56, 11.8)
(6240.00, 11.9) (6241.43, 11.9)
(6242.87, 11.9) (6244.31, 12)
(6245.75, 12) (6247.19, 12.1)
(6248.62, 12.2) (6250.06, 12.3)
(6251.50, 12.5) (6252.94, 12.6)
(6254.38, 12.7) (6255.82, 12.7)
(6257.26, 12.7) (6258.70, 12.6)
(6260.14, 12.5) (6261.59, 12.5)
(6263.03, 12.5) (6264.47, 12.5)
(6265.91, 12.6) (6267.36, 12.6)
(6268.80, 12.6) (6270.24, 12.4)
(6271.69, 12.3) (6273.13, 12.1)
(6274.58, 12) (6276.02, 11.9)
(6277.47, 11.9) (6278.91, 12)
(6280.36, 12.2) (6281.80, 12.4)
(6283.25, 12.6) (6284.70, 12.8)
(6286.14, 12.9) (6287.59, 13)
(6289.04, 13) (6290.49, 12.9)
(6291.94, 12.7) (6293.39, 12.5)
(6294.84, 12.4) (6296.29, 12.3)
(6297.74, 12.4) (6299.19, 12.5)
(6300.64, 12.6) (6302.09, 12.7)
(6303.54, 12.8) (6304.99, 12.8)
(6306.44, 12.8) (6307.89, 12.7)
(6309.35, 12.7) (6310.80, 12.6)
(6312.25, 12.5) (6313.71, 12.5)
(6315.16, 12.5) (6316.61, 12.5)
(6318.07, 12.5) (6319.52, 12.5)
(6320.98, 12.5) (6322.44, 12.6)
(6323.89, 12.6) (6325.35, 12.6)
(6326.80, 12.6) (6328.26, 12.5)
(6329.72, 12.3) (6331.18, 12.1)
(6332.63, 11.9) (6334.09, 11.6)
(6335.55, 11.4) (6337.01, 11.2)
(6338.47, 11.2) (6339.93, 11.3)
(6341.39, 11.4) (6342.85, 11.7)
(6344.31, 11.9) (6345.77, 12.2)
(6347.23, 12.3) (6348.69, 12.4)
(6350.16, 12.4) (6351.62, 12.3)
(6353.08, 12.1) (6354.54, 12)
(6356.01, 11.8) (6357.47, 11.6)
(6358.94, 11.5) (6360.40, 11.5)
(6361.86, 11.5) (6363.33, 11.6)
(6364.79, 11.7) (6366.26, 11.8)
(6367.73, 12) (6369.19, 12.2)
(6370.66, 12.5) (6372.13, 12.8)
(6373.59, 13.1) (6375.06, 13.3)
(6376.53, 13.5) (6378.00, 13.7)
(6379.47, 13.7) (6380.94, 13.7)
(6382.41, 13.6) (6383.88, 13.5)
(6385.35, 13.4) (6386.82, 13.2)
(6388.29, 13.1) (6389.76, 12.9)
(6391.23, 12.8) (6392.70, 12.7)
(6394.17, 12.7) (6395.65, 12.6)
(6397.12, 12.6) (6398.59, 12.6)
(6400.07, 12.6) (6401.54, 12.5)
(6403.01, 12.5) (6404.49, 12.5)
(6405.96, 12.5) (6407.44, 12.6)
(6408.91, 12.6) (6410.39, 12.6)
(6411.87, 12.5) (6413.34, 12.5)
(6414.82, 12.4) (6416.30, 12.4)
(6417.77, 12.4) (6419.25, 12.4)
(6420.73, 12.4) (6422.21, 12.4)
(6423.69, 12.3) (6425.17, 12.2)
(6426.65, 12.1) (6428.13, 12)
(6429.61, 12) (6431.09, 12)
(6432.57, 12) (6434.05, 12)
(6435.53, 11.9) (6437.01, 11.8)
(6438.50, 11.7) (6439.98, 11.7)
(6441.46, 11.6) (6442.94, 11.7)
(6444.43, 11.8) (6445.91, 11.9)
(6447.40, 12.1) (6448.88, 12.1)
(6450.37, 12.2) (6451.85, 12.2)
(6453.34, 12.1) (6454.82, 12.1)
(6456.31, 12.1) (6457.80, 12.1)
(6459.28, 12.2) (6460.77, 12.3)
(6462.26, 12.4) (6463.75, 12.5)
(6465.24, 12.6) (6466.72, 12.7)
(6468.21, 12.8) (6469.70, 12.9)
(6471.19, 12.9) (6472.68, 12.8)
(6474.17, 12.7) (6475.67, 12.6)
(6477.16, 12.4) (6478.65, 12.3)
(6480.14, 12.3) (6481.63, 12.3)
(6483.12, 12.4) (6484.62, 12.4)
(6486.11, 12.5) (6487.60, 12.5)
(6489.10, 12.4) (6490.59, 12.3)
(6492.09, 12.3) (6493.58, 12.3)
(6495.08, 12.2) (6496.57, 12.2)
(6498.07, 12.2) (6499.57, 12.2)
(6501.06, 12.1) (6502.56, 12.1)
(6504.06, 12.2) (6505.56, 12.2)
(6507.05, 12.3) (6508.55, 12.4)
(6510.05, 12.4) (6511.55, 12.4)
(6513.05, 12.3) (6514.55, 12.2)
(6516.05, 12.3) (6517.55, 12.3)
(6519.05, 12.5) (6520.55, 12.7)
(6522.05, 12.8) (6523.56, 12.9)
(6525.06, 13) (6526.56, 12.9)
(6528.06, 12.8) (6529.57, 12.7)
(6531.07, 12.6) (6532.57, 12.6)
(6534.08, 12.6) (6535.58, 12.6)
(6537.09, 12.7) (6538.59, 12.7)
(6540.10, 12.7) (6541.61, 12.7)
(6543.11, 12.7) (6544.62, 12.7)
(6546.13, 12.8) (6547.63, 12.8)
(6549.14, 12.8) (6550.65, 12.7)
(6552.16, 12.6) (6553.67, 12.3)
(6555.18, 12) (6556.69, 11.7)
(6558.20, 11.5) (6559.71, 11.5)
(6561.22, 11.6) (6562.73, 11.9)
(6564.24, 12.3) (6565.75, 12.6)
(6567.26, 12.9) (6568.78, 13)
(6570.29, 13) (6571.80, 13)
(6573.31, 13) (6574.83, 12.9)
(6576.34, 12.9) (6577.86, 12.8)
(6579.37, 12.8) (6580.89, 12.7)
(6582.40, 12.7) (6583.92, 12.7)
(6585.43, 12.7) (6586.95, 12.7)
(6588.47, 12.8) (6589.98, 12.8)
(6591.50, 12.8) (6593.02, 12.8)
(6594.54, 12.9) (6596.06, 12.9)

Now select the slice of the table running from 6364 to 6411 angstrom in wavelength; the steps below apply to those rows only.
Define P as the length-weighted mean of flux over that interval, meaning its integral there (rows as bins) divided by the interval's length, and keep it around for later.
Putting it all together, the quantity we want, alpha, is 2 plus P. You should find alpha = 14.8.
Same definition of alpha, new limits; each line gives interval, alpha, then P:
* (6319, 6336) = 14.3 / 12.3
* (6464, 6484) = 14.6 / 12.6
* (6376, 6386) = 15.6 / 13.6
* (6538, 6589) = 14.6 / 12.6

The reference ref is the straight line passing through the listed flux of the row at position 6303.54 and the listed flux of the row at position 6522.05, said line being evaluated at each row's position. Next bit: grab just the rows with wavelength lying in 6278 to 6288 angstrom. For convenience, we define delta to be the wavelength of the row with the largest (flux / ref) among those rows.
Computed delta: 6287.59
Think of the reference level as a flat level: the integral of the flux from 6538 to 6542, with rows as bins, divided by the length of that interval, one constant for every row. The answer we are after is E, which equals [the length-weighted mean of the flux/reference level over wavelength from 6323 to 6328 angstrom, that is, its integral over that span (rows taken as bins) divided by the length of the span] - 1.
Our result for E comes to -0.005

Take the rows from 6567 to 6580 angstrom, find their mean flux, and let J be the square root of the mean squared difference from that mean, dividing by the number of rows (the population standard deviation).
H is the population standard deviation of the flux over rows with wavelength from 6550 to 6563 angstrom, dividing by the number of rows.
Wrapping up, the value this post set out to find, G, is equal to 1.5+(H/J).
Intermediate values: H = 0.43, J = 0.08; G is 7.0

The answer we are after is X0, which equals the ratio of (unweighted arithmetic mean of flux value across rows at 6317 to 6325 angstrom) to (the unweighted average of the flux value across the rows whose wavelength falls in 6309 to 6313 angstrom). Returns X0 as 1.00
